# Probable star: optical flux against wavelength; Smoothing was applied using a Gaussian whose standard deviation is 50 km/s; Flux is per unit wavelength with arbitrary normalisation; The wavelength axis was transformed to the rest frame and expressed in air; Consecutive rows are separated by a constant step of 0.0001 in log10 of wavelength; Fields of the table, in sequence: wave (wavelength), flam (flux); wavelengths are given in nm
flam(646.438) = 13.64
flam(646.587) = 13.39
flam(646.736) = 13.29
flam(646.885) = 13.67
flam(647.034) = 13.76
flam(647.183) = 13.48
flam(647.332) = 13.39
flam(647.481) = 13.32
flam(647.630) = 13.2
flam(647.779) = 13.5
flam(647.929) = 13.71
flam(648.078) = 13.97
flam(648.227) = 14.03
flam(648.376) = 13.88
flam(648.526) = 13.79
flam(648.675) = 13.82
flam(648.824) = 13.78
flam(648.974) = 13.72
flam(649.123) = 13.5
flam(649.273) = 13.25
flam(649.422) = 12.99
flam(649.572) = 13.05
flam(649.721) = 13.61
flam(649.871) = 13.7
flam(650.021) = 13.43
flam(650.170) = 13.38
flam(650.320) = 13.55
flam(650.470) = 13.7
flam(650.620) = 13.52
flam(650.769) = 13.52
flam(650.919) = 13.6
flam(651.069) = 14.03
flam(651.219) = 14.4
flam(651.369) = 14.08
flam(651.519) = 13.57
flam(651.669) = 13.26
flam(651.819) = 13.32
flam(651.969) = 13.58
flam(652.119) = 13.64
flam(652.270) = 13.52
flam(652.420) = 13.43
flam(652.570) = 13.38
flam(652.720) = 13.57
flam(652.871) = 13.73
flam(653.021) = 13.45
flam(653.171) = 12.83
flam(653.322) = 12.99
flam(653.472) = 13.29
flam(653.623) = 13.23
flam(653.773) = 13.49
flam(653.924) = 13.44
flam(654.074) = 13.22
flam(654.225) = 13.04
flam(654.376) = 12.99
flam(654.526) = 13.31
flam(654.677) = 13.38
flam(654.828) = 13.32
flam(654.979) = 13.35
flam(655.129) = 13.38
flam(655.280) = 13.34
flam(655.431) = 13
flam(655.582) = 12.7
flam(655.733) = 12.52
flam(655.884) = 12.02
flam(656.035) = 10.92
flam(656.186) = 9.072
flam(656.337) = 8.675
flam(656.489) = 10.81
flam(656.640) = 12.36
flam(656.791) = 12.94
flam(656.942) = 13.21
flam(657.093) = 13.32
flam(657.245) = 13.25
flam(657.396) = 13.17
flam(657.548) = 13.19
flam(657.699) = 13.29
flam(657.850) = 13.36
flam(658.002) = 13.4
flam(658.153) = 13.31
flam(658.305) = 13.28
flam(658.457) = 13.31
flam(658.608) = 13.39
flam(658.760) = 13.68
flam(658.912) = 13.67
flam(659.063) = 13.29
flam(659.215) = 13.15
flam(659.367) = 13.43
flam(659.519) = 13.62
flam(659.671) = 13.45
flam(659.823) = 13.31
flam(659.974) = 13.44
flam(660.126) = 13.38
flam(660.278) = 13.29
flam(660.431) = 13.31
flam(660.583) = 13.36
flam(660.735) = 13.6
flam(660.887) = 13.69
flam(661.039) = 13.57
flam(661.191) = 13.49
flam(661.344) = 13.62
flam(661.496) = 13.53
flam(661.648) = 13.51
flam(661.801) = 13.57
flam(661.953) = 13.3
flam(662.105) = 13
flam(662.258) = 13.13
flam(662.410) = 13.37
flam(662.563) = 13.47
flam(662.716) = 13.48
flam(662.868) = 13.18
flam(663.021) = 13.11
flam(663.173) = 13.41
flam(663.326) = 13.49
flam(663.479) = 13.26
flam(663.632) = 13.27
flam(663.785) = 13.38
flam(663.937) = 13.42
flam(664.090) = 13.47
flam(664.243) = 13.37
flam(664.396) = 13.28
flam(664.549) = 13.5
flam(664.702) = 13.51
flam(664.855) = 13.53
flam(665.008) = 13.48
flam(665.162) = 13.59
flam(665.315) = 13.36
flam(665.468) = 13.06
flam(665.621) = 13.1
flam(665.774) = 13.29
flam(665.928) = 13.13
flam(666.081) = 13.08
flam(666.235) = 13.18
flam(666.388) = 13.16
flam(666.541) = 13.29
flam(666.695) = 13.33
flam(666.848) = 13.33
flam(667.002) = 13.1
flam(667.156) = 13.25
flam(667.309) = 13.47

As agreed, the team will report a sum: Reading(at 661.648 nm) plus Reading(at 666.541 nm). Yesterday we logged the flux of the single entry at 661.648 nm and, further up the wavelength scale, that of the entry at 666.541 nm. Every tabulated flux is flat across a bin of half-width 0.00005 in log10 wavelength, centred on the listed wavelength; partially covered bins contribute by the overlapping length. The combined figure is 26.8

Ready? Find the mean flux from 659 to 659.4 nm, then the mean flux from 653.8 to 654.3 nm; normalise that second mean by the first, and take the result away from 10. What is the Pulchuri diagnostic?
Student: 9.00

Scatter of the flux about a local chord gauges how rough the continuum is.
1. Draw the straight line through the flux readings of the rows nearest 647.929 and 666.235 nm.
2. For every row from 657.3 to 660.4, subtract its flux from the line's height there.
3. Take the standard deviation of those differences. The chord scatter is 0.16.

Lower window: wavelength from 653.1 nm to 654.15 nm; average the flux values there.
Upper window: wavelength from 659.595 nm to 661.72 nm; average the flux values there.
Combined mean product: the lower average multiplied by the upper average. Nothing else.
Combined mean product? 178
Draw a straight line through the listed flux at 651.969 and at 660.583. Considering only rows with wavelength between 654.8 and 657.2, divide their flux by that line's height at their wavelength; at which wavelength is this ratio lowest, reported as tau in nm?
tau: 656.337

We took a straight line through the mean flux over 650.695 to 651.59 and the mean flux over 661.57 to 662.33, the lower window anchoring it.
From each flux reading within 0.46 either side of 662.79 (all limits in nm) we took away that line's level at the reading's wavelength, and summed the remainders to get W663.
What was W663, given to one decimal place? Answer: 0.5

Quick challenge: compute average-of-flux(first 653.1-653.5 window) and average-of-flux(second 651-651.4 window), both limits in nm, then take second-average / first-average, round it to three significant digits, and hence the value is 1.09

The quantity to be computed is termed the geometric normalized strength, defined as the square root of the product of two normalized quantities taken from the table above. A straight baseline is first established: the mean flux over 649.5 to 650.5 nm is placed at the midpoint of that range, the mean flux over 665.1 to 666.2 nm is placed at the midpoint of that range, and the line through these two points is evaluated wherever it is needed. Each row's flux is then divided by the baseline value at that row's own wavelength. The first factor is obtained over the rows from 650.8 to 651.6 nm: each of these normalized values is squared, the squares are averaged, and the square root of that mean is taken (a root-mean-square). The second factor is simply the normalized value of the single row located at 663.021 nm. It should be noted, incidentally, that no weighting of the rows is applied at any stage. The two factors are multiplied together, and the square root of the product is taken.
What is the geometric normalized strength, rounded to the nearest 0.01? 1.01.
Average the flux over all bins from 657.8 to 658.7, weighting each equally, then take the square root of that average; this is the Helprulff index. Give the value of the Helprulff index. 3.65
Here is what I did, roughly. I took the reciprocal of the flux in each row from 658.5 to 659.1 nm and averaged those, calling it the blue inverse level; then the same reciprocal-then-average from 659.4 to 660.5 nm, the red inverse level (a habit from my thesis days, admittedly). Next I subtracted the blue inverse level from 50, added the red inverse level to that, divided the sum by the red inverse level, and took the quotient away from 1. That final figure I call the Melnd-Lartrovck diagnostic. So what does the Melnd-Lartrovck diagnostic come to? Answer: -669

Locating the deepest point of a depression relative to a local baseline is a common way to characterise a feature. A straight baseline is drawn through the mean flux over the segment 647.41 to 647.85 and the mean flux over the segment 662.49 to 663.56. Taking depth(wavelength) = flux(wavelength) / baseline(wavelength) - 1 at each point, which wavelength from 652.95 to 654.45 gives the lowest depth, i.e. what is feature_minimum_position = 653.171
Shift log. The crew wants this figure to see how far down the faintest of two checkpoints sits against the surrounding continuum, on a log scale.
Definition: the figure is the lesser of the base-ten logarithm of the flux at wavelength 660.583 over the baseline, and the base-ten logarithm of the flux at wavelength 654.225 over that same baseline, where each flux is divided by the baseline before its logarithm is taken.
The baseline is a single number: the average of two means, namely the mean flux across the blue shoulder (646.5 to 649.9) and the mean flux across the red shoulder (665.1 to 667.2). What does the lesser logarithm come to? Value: -0.012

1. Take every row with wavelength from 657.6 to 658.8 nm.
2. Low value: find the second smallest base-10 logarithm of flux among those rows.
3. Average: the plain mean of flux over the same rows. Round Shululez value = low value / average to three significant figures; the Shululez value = 0.0840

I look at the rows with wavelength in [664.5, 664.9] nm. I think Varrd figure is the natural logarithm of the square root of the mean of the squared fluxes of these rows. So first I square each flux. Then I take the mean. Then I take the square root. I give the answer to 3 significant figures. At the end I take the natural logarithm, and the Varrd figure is 2.60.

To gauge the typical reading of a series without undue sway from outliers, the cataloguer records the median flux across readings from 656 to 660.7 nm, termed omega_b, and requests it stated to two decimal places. 13.31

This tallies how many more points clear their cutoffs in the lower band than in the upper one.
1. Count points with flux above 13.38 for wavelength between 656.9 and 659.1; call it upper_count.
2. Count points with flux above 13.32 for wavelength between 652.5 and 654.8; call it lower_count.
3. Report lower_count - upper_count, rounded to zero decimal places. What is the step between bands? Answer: 3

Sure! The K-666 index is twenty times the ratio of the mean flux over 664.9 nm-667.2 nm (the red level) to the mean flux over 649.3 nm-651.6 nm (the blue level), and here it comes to 19.5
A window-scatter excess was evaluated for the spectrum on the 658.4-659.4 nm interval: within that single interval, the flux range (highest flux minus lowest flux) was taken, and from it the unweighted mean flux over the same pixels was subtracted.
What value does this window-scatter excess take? -12.9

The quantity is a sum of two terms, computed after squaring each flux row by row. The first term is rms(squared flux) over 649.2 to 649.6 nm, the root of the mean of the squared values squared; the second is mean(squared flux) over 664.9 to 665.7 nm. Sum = 349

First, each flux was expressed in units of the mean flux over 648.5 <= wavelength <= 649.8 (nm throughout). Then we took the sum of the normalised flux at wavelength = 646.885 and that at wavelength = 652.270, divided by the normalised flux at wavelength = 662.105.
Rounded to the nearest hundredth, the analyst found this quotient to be 2.09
